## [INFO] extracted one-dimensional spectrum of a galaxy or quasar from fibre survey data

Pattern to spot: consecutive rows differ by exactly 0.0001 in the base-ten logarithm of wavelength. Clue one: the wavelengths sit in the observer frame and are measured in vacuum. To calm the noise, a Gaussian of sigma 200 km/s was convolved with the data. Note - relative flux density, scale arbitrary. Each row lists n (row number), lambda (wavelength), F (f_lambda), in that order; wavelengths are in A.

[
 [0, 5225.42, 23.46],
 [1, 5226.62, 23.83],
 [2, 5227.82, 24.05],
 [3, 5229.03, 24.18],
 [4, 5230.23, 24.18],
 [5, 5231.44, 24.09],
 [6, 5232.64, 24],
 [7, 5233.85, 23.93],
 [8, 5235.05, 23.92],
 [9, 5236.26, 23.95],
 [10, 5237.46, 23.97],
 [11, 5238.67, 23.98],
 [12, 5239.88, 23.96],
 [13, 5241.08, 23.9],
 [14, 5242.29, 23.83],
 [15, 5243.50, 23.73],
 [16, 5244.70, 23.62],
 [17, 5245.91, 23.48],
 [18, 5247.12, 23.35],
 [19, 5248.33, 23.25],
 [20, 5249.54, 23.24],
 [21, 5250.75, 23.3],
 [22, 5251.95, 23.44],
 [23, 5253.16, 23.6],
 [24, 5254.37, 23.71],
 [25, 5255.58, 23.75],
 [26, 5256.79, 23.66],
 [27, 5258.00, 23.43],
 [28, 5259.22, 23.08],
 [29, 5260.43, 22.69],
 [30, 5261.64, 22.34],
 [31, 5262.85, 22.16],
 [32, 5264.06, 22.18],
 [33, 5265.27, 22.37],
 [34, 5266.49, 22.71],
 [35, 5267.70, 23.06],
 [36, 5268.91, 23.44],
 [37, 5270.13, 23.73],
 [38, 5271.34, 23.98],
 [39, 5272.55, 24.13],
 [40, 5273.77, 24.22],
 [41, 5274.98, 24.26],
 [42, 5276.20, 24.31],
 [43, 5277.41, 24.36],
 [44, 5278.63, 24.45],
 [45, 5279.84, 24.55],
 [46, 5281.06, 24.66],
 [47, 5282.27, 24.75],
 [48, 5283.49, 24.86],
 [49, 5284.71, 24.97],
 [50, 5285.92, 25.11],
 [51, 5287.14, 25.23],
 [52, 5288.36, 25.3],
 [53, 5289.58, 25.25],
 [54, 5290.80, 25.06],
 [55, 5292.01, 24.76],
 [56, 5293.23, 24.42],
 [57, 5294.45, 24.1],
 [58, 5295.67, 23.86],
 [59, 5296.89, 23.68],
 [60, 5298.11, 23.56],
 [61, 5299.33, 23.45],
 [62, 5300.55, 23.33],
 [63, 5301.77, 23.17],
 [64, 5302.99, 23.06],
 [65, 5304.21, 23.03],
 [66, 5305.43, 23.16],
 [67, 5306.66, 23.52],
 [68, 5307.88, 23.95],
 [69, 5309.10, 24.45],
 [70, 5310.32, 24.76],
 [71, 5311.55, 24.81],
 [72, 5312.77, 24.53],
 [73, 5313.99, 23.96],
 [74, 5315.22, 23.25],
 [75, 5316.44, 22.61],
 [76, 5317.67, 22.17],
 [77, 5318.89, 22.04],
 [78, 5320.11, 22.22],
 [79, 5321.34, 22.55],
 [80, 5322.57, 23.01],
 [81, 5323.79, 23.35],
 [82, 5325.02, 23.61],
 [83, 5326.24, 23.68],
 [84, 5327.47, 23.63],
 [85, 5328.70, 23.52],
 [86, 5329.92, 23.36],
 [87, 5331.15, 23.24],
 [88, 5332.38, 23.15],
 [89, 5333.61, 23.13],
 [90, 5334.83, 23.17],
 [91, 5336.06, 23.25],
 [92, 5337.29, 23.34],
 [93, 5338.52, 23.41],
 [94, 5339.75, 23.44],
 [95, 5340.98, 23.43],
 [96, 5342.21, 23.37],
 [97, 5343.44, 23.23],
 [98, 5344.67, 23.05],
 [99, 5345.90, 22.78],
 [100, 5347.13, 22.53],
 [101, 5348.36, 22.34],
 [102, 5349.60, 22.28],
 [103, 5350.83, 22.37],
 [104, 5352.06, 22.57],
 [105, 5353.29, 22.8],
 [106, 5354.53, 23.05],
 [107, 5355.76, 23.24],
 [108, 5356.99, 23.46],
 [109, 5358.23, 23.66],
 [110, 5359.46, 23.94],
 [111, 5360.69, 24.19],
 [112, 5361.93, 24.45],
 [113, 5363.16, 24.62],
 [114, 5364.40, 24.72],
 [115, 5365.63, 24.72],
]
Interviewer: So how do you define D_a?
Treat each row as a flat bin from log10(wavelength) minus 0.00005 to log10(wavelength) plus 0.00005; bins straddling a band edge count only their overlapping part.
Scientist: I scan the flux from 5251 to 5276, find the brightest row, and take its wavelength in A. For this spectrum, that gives 5274.98 A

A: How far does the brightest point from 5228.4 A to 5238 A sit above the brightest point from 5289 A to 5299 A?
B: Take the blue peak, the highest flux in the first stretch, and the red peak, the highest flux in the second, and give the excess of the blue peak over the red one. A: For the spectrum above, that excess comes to -1.1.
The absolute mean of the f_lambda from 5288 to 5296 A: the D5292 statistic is 24.7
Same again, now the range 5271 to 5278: 24.2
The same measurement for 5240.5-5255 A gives 23.5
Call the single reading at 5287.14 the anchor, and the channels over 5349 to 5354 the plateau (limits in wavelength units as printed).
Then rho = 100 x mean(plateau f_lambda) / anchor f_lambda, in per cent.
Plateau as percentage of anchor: 89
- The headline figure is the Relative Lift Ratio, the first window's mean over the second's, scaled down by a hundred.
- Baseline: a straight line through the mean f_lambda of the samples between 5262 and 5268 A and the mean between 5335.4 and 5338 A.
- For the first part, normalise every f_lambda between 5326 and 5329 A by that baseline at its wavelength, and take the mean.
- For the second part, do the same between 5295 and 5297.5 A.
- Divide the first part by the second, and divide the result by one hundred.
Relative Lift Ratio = 0.0098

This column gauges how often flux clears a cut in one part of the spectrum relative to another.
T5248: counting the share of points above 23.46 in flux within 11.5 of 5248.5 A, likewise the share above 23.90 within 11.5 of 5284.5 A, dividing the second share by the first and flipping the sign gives -1.50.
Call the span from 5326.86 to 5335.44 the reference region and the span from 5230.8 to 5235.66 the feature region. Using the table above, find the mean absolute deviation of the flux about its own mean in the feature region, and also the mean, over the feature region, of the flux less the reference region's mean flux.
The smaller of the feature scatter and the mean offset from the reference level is 0.06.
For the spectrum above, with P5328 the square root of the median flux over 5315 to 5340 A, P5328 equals 4.822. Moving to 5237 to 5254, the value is 4.859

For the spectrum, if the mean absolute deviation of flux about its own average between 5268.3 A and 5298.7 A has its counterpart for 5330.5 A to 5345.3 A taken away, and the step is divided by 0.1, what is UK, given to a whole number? 3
